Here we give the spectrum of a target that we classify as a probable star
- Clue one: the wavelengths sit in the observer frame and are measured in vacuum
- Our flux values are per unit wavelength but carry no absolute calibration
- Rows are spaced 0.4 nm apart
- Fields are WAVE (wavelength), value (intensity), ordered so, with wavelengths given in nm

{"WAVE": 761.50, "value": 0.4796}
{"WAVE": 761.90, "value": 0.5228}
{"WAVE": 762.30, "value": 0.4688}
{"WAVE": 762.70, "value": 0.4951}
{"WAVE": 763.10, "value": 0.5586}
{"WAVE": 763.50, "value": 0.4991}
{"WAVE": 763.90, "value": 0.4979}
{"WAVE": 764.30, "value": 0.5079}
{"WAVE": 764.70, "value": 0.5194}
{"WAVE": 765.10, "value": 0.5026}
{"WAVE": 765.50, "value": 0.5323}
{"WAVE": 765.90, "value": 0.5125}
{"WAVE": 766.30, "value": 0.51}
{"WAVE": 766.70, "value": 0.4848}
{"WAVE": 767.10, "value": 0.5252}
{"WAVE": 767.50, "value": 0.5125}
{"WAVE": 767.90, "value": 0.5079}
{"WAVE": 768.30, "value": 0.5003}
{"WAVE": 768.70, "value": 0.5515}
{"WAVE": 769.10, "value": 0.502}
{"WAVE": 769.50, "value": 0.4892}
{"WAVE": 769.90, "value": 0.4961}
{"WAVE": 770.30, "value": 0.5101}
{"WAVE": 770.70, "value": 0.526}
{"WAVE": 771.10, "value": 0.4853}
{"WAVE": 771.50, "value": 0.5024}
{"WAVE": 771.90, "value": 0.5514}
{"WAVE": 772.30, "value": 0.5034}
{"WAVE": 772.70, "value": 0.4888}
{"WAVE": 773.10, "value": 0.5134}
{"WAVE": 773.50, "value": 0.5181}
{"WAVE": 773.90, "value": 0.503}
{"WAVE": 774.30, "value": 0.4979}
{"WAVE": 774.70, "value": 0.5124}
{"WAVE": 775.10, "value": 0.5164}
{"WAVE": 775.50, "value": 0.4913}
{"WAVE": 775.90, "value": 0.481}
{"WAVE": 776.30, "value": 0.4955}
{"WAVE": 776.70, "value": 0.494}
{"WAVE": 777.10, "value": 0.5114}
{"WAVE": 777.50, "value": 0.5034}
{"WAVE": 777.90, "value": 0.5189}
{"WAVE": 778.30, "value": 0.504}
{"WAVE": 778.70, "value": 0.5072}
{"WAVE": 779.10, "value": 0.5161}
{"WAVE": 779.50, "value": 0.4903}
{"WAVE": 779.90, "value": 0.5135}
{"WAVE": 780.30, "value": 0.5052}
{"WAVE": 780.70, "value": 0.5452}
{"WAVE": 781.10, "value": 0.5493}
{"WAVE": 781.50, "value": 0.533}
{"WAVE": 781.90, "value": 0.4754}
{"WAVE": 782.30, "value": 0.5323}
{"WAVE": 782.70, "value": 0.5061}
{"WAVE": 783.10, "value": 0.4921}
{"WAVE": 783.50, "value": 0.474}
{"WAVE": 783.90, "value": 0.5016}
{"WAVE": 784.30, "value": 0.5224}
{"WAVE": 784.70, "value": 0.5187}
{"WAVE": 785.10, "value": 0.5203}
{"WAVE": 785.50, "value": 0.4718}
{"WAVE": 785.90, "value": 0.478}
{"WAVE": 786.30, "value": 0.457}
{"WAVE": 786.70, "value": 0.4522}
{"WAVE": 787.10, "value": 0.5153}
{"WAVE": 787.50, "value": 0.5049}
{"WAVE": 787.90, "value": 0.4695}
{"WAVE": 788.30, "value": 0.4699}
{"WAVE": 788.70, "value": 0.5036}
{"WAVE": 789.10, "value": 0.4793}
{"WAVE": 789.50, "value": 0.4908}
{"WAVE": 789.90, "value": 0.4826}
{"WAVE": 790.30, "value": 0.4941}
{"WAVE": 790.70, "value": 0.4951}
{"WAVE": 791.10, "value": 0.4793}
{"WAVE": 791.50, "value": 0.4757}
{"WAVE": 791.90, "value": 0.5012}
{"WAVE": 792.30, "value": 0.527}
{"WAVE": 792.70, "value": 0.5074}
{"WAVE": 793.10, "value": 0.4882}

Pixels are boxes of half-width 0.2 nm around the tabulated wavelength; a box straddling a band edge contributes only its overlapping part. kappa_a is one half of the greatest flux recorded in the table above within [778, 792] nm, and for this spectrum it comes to 0.275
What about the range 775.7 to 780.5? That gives 0.259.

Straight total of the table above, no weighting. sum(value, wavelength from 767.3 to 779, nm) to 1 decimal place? 14.7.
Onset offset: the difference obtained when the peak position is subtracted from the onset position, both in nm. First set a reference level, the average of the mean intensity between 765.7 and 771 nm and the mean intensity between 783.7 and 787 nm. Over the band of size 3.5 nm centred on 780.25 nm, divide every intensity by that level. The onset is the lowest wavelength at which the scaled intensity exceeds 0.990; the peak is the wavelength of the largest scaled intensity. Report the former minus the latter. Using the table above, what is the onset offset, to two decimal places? -2.40 nm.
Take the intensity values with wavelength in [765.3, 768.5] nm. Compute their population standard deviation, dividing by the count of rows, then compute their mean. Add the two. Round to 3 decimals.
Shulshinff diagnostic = 0.524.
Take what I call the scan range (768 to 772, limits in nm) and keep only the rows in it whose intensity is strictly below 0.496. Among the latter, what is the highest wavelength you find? 771.10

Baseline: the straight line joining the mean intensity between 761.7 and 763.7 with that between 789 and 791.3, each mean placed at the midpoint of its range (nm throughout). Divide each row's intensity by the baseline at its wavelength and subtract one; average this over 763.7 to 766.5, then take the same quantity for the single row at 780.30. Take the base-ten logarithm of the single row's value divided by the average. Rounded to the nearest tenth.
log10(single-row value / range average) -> 0.3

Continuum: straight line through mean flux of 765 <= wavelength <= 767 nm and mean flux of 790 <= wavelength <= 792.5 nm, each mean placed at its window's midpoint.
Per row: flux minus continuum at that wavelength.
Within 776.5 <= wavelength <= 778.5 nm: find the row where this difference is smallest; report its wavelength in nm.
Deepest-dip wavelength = 776.70 nm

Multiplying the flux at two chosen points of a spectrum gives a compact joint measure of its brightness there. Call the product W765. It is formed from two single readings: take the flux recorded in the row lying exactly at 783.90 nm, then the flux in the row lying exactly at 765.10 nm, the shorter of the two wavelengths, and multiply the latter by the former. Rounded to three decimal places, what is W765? 0.252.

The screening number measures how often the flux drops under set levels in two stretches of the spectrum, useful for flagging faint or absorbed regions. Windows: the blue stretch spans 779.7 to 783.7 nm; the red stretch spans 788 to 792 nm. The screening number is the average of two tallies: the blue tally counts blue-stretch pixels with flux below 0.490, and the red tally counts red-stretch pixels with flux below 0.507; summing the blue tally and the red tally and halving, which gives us 6.0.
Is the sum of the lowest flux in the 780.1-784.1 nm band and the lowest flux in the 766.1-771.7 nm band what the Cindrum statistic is 0.96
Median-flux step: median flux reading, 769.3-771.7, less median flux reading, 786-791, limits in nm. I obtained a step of 0.013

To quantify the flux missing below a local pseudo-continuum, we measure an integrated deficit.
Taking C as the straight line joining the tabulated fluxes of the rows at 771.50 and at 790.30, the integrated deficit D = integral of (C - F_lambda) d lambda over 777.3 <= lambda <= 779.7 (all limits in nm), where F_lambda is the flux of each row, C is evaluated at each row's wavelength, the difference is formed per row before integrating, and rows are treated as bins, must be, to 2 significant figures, -0.018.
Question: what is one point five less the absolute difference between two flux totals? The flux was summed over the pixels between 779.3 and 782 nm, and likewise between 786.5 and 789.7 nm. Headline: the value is 1.2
